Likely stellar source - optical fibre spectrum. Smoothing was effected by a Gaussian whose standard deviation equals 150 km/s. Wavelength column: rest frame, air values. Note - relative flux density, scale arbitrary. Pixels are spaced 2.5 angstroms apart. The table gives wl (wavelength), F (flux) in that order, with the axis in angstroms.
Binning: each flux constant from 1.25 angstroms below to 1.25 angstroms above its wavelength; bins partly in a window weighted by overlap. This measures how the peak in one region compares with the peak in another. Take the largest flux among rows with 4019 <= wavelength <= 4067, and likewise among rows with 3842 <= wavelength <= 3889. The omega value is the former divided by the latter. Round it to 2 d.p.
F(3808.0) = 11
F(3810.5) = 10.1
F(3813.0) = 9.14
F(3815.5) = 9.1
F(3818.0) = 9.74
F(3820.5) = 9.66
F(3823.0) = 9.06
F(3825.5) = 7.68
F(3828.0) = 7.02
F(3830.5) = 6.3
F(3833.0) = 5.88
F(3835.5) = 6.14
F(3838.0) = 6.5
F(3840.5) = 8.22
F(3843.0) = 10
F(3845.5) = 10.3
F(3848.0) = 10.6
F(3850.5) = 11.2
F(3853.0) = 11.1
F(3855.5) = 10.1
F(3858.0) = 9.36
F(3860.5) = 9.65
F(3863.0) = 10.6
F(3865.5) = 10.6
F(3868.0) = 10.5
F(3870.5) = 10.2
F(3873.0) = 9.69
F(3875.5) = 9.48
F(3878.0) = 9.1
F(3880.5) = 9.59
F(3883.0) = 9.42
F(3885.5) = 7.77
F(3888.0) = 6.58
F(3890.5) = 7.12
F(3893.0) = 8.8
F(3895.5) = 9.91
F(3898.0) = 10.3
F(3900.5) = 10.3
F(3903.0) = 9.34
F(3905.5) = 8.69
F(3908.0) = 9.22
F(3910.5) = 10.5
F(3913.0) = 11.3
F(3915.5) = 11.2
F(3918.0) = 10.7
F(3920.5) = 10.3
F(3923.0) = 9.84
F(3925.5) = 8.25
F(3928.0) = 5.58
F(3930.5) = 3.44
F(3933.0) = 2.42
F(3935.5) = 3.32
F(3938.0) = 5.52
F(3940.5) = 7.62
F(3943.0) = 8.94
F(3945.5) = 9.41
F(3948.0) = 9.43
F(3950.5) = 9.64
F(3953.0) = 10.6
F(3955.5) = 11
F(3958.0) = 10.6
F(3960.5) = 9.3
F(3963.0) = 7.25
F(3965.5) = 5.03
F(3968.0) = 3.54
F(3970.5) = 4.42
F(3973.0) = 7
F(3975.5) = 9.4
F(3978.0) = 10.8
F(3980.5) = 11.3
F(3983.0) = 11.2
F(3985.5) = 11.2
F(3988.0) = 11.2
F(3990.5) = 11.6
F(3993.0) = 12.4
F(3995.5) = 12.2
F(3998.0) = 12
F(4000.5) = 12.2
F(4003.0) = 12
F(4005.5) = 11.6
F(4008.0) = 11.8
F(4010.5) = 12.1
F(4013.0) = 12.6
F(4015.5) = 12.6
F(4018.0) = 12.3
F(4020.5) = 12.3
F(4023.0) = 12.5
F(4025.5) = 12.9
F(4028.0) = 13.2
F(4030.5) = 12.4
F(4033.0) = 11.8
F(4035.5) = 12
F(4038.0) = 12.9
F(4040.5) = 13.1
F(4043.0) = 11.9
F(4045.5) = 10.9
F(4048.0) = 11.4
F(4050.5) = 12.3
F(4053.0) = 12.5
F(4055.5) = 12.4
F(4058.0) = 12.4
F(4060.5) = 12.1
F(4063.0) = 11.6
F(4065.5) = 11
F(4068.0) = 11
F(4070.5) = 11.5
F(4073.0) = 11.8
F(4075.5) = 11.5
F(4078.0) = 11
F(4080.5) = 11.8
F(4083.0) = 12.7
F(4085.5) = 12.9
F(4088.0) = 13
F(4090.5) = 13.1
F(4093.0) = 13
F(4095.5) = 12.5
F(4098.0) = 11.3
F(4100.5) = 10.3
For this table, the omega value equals 1.18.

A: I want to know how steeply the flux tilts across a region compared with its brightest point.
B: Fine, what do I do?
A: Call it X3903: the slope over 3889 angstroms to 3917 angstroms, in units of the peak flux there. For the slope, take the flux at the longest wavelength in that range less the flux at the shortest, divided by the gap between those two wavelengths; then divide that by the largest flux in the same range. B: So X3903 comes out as 0.014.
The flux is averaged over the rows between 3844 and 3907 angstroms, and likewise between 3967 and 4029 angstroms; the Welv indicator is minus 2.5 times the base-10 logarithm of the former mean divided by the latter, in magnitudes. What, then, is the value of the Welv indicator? 0.15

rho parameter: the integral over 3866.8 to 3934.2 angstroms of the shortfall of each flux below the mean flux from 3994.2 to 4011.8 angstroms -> 210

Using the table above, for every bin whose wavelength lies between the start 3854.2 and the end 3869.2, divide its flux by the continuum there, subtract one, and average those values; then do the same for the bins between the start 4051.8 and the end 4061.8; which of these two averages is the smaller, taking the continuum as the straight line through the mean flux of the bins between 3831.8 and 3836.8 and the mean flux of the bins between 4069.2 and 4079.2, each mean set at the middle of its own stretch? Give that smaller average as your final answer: 0.12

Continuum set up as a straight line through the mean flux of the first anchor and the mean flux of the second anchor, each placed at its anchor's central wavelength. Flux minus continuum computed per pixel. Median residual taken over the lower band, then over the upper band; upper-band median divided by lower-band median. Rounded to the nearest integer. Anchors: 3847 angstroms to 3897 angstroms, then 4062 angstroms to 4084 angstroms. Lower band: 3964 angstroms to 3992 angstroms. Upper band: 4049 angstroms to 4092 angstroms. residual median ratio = 4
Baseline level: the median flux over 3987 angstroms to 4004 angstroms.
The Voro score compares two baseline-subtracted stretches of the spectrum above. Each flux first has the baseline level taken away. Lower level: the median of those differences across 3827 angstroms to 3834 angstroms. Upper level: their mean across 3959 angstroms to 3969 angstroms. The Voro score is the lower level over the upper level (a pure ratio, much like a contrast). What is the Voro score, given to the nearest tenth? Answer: 1.0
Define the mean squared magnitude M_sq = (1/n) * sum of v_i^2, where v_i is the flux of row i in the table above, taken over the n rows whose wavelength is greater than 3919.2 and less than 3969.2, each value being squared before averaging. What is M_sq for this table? 65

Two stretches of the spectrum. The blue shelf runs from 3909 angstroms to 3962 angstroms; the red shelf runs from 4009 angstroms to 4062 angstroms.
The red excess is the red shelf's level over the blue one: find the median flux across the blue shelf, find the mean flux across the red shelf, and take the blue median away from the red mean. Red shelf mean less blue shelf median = 2.9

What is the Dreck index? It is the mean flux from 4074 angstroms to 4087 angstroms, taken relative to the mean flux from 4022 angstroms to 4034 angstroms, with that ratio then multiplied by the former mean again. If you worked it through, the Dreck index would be 11.4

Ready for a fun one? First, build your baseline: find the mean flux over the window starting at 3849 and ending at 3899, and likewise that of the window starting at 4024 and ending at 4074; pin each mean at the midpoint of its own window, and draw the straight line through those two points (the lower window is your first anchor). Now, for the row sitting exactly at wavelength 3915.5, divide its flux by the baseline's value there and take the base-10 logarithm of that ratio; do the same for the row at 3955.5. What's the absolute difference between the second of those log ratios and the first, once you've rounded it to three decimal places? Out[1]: 0.032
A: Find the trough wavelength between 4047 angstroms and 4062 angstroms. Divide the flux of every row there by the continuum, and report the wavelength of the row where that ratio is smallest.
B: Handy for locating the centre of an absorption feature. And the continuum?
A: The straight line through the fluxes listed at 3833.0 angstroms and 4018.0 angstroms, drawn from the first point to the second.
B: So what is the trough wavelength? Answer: 4048.0 angstroms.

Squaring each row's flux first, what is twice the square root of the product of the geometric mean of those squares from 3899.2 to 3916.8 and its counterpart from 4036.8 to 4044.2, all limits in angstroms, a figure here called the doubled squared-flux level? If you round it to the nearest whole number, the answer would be 253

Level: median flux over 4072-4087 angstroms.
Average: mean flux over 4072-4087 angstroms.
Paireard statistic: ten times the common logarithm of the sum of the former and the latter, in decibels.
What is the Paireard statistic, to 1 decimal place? 13.8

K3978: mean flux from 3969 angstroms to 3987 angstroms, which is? 9.3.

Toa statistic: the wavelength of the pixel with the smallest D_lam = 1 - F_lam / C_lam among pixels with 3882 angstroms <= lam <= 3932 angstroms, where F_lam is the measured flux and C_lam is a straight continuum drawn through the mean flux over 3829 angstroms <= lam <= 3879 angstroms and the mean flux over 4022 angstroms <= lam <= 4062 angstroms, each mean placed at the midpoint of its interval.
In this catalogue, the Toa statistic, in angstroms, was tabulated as 3913.0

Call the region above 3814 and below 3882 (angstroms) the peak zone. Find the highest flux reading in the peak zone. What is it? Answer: 11.2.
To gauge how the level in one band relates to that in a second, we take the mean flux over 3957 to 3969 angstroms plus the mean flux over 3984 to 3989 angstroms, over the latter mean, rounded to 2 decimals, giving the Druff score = 1.64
